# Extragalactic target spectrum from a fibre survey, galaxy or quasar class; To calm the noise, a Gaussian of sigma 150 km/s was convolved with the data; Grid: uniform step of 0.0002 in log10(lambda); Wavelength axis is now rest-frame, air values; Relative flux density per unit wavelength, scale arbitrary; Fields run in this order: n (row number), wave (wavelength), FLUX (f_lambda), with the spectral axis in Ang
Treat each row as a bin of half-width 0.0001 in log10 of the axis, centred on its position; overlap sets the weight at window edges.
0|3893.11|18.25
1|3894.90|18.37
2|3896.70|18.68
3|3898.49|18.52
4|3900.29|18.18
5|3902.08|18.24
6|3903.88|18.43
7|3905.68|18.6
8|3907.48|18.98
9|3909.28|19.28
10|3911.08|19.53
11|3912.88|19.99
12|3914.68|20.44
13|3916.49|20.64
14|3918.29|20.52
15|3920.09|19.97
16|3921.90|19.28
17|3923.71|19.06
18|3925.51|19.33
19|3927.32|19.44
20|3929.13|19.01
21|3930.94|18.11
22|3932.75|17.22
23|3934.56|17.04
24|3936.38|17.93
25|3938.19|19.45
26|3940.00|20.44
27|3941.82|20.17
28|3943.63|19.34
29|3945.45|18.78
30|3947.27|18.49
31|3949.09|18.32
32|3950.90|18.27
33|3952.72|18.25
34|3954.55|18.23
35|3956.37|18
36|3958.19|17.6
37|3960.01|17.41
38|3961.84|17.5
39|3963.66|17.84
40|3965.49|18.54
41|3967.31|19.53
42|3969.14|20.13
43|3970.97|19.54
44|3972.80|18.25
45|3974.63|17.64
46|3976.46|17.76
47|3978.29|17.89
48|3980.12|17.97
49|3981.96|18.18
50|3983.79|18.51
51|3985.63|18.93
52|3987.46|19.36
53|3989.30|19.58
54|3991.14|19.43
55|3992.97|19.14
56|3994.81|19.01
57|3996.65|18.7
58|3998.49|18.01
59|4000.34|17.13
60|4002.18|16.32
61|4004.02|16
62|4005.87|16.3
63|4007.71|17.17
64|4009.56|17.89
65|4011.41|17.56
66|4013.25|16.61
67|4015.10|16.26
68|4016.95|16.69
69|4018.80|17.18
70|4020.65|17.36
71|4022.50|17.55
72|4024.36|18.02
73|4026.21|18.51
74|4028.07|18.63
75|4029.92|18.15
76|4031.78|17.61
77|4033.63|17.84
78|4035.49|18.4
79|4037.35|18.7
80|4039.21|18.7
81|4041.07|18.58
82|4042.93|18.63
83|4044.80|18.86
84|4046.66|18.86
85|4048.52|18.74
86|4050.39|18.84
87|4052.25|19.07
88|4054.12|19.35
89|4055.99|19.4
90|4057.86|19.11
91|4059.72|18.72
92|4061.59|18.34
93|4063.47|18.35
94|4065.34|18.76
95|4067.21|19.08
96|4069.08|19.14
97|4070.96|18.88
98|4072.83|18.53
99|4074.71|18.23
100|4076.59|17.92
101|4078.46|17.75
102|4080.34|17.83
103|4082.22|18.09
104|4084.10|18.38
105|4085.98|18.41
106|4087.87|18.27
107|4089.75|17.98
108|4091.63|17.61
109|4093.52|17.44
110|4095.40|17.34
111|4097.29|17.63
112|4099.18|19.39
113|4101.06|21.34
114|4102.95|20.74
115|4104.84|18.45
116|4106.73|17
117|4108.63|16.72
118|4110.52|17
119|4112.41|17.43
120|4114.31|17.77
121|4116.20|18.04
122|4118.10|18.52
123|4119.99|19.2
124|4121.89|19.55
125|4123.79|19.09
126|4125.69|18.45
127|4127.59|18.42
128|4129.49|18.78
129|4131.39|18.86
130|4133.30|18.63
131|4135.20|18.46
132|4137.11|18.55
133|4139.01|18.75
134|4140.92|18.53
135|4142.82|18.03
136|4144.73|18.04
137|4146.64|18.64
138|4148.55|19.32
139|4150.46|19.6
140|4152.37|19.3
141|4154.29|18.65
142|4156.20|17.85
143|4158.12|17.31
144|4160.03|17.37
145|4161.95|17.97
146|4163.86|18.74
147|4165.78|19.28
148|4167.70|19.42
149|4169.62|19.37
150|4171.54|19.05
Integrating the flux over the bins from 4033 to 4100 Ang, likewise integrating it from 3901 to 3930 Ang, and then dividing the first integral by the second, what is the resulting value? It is 2.2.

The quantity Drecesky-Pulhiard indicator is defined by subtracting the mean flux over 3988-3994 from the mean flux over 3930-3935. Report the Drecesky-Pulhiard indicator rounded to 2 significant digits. -1.9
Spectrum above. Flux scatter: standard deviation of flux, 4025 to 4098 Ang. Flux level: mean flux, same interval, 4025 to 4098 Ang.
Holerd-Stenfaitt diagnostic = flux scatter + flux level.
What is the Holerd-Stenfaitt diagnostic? 19.0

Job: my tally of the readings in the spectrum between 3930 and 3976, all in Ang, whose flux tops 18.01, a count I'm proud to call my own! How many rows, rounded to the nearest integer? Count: 16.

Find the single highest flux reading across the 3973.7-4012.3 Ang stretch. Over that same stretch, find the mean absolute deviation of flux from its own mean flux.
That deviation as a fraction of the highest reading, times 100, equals 4.2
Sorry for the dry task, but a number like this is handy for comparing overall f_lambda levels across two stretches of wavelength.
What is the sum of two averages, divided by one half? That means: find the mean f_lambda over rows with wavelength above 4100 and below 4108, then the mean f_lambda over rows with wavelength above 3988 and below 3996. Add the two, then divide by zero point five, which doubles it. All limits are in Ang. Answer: 77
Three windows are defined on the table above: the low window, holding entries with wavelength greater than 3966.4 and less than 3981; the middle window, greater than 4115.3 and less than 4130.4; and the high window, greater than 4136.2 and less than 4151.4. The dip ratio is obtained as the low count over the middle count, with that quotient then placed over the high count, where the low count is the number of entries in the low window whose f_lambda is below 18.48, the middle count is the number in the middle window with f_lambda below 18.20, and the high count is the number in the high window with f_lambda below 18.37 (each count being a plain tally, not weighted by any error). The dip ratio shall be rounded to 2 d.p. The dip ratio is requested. 2.50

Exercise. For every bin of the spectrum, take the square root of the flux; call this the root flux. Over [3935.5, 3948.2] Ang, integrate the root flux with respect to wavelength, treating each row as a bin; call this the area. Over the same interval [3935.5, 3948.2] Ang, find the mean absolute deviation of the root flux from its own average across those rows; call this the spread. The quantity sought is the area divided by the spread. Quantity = 686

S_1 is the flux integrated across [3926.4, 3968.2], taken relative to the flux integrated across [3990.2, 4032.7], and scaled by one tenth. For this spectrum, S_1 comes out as 0.103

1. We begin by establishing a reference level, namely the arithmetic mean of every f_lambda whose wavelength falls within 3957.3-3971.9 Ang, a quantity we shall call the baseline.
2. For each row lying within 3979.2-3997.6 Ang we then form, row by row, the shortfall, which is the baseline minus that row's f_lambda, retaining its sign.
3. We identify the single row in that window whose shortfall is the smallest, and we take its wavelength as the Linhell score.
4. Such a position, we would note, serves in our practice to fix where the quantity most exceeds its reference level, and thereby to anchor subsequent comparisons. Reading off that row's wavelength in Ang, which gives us 3989.30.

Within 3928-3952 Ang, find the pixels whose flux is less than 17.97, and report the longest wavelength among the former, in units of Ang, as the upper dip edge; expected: 3936.38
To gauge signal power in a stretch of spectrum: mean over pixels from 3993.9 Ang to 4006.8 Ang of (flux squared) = 302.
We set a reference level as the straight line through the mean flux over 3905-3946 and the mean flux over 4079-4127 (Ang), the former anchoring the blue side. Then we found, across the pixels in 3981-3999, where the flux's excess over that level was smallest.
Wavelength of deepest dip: 3998.49 Ang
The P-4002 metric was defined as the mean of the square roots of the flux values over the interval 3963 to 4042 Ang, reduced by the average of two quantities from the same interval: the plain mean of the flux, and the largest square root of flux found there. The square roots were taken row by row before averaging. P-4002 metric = -7.03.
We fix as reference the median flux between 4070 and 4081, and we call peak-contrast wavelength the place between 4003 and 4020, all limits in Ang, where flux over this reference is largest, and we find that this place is 4009.56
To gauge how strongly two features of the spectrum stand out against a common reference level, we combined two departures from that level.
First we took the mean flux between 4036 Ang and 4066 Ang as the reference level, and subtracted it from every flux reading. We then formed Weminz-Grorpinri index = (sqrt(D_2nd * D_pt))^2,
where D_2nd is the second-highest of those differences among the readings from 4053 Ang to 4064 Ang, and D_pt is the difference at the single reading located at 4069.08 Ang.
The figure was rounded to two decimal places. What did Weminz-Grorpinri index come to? 0.18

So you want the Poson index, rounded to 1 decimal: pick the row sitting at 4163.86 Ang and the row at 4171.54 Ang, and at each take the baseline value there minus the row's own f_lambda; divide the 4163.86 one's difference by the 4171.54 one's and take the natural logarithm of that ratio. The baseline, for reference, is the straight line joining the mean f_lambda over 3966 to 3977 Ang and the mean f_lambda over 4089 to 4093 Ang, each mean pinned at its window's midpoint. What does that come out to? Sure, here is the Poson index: -0.2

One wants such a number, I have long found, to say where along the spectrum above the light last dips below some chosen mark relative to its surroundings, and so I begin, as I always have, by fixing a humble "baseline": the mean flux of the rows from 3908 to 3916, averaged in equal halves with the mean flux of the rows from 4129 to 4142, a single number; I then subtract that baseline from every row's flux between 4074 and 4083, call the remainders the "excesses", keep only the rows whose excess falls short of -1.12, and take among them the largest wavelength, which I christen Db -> 4082.22 Ang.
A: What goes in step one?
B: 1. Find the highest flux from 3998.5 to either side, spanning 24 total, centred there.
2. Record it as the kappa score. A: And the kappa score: 19.58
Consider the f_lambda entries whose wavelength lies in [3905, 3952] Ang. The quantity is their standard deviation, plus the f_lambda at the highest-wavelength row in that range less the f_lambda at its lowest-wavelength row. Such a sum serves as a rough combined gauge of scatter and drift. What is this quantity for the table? 0.6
